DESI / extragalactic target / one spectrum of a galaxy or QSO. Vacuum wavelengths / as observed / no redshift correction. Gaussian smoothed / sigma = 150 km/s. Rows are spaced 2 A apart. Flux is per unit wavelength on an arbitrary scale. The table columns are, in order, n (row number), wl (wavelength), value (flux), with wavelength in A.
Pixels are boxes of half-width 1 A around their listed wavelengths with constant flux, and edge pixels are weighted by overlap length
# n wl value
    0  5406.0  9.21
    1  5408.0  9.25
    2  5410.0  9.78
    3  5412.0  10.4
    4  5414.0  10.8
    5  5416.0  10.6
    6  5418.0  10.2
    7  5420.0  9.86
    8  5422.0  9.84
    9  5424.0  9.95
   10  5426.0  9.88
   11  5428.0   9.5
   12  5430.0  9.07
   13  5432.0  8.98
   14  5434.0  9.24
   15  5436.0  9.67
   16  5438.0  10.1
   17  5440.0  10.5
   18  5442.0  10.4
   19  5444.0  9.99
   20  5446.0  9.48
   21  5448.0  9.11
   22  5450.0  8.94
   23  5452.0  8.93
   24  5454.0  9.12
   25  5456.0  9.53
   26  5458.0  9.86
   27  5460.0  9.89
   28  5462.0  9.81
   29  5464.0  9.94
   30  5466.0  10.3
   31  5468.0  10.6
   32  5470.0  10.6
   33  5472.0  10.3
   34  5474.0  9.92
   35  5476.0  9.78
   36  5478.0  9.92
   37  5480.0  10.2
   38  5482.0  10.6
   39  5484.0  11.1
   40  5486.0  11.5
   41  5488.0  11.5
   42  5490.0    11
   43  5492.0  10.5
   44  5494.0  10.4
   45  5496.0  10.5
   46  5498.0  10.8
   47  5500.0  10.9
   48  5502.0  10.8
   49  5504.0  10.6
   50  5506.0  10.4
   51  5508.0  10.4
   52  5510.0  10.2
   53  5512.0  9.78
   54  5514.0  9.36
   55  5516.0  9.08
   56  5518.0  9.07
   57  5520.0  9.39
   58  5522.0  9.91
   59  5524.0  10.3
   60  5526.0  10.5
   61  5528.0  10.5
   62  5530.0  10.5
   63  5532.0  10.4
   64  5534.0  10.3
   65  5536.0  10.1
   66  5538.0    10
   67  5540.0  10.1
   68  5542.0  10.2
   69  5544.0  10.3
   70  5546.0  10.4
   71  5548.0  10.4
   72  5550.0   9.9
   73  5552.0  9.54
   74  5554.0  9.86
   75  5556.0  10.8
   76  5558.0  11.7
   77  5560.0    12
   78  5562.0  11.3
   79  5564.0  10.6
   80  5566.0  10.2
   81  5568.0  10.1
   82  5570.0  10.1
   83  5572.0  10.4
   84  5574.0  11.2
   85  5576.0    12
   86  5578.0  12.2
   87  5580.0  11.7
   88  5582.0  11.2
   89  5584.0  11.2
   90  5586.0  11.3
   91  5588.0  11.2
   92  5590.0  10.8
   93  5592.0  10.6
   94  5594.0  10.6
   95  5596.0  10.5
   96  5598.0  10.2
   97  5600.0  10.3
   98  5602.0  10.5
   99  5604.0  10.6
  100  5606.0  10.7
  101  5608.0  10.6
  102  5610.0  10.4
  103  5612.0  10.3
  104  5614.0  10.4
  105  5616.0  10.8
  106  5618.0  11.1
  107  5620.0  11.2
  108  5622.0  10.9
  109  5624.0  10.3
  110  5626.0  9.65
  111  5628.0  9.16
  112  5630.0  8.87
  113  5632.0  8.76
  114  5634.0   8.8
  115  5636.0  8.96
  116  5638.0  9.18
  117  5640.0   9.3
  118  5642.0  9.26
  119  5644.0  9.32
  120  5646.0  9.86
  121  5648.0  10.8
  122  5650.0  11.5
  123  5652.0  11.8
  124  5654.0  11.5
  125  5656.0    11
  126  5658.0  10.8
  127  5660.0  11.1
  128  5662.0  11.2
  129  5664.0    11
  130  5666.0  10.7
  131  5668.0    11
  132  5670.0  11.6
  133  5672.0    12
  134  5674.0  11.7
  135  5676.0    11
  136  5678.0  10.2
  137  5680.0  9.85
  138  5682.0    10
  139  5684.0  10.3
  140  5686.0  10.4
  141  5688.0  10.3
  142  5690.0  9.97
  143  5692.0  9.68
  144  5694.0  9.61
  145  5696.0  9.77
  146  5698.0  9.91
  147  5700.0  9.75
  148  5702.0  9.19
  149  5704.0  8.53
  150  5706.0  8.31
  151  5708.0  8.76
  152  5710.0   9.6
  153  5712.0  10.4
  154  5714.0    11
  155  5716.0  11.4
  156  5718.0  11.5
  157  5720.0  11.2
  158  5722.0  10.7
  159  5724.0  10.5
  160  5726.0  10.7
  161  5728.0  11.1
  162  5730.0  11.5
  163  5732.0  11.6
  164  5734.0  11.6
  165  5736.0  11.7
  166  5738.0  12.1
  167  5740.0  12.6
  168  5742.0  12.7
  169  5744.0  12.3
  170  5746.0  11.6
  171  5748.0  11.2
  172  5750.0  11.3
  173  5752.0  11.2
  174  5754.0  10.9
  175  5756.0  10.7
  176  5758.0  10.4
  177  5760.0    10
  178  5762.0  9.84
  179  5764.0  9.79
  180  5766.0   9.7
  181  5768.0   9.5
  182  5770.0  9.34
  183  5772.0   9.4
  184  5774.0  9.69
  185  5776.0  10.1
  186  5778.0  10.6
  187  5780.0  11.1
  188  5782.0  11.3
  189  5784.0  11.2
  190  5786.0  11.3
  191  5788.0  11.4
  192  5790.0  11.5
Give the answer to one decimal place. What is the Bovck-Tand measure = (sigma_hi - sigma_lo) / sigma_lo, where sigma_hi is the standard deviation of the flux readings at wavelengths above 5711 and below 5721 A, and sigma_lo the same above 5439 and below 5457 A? -0.3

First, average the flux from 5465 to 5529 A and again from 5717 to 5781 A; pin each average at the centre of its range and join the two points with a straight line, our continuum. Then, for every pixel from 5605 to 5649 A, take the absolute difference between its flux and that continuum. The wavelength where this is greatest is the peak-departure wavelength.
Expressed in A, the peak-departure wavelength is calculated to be 5632.0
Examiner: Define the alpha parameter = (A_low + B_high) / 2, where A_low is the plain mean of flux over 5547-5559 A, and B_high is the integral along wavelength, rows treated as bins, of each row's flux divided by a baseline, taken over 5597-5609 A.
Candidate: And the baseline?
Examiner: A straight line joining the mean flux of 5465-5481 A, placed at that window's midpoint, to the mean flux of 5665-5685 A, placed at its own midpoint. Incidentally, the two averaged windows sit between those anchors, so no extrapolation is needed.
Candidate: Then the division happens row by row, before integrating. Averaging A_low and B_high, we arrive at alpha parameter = 11.1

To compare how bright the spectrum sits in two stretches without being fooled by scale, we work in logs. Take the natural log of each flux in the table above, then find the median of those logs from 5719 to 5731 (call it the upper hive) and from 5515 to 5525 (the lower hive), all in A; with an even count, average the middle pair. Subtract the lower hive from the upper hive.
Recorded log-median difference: 0.15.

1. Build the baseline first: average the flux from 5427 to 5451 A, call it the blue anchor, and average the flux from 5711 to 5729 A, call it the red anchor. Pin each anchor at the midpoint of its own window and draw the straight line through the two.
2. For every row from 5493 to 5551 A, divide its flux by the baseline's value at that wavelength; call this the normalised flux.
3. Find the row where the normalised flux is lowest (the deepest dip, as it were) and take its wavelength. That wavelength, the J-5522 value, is 5518.0 A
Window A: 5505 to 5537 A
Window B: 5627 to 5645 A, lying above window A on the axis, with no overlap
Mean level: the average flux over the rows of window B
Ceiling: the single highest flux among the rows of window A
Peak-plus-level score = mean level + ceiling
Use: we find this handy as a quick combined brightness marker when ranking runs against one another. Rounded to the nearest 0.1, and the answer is 19.6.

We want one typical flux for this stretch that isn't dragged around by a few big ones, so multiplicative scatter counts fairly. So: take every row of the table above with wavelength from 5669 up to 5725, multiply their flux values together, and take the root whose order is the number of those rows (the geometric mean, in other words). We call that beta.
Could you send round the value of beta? 10.2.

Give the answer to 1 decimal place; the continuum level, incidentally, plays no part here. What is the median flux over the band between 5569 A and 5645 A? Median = 10.5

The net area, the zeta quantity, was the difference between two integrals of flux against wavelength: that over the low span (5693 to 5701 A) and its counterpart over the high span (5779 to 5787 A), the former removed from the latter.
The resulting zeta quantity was 12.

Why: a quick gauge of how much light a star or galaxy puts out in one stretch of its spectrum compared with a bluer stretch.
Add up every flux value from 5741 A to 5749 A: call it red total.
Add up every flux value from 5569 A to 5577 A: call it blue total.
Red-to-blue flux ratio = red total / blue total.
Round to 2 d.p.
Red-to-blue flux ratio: 1.09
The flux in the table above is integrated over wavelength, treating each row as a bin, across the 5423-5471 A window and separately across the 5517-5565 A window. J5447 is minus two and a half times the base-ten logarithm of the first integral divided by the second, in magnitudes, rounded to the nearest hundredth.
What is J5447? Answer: 0.07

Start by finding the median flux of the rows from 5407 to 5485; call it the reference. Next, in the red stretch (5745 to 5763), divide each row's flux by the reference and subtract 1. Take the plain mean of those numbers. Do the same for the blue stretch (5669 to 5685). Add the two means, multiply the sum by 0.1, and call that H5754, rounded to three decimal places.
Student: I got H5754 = 0.019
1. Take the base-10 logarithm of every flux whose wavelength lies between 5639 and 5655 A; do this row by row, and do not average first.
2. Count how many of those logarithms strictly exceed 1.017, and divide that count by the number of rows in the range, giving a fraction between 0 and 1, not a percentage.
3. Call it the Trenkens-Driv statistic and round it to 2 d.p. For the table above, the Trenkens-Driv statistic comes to 0.50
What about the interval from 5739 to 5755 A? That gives 1.00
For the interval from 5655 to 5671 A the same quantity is 1.00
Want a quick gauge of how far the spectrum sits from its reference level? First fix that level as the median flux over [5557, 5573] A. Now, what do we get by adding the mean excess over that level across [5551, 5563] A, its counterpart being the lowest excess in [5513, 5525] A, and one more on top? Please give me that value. -0.1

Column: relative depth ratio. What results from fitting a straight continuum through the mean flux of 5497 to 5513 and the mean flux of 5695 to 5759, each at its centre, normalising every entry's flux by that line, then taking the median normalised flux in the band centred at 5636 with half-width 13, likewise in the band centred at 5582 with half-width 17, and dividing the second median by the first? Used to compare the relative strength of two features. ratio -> 1.17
